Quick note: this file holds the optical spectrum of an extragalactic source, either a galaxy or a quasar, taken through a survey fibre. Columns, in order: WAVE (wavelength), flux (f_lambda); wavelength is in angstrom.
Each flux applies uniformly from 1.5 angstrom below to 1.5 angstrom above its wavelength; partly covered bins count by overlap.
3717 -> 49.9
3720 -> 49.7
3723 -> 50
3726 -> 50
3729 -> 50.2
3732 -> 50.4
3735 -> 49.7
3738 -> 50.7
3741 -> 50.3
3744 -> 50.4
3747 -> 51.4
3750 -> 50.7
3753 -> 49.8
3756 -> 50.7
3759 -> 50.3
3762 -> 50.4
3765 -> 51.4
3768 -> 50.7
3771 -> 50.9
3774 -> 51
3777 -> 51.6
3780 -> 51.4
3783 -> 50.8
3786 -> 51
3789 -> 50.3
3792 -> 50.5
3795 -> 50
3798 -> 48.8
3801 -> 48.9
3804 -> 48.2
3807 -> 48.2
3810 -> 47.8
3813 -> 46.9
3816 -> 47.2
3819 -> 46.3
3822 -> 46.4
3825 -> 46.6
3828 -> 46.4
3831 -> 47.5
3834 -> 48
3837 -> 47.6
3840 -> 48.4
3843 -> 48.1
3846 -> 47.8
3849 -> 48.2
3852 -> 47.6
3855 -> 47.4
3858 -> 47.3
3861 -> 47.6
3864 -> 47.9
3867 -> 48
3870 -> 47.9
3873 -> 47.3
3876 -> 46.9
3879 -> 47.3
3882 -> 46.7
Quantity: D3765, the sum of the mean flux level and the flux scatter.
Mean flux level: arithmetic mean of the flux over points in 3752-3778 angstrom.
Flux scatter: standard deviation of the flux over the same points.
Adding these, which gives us 51.3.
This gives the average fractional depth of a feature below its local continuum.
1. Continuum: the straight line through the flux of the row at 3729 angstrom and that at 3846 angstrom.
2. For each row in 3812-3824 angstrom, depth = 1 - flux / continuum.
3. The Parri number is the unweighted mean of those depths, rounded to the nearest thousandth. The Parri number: 0.035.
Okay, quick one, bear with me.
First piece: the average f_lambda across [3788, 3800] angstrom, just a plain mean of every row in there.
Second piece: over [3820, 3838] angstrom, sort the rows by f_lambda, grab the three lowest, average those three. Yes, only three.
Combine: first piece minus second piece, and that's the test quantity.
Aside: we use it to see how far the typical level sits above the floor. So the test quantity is 3.4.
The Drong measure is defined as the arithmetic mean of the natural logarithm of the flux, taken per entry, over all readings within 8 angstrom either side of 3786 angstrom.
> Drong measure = 3.928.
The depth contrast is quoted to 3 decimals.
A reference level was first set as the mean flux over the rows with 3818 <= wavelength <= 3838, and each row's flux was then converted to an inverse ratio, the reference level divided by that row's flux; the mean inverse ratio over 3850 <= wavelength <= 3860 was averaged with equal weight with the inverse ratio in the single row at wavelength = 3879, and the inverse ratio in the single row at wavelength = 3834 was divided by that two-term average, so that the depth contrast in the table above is 0.987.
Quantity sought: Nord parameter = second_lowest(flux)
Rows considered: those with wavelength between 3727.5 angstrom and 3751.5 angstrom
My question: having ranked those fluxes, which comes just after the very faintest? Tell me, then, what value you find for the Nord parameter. 50.2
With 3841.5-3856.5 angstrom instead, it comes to 47.6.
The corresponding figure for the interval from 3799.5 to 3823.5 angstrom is 46.4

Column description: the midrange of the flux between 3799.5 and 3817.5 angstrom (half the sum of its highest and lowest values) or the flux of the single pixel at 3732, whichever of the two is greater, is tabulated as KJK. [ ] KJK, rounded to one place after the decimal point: 50.4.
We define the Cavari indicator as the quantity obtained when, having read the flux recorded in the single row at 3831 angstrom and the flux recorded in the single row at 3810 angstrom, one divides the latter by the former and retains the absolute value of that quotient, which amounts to 1.01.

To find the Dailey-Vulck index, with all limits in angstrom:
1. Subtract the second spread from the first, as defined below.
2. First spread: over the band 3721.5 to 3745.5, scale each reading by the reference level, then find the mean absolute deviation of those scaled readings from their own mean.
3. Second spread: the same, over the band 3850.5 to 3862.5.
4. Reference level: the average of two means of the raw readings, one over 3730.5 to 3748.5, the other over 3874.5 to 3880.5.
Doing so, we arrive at 0.002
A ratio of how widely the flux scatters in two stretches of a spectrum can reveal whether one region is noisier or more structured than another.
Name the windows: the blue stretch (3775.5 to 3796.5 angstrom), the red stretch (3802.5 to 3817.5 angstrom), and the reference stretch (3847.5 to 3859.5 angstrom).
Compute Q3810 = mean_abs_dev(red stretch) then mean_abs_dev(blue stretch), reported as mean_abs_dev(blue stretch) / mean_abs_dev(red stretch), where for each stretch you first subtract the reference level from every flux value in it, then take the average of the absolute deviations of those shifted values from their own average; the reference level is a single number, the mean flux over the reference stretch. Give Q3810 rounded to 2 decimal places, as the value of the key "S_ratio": 0.94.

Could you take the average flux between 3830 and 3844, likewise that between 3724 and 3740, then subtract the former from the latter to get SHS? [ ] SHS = 2.3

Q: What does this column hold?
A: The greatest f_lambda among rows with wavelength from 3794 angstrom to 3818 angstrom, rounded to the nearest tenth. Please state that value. 50.0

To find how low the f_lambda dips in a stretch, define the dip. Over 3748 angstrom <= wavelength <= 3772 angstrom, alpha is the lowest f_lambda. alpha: 49.8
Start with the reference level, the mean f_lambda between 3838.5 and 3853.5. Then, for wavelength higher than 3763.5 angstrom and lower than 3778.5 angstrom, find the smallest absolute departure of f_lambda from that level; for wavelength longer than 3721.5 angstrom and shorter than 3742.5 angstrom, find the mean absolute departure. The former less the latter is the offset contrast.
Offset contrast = 1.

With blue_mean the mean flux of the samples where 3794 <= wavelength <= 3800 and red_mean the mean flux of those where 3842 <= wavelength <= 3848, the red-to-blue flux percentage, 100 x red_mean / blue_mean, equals 97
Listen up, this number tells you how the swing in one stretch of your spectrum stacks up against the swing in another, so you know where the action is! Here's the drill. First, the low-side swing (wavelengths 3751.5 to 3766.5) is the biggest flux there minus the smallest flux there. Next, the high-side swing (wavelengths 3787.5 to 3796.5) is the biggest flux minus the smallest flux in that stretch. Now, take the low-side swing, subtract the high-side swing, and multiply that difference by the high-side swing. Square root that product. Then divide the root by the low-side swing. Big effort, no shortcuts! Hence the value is 0.46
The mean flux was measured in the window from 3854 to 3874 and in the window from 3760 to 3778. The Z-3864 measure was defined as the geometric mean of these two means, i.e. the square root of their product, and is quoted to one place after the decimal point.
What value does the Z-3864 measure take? 49.3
